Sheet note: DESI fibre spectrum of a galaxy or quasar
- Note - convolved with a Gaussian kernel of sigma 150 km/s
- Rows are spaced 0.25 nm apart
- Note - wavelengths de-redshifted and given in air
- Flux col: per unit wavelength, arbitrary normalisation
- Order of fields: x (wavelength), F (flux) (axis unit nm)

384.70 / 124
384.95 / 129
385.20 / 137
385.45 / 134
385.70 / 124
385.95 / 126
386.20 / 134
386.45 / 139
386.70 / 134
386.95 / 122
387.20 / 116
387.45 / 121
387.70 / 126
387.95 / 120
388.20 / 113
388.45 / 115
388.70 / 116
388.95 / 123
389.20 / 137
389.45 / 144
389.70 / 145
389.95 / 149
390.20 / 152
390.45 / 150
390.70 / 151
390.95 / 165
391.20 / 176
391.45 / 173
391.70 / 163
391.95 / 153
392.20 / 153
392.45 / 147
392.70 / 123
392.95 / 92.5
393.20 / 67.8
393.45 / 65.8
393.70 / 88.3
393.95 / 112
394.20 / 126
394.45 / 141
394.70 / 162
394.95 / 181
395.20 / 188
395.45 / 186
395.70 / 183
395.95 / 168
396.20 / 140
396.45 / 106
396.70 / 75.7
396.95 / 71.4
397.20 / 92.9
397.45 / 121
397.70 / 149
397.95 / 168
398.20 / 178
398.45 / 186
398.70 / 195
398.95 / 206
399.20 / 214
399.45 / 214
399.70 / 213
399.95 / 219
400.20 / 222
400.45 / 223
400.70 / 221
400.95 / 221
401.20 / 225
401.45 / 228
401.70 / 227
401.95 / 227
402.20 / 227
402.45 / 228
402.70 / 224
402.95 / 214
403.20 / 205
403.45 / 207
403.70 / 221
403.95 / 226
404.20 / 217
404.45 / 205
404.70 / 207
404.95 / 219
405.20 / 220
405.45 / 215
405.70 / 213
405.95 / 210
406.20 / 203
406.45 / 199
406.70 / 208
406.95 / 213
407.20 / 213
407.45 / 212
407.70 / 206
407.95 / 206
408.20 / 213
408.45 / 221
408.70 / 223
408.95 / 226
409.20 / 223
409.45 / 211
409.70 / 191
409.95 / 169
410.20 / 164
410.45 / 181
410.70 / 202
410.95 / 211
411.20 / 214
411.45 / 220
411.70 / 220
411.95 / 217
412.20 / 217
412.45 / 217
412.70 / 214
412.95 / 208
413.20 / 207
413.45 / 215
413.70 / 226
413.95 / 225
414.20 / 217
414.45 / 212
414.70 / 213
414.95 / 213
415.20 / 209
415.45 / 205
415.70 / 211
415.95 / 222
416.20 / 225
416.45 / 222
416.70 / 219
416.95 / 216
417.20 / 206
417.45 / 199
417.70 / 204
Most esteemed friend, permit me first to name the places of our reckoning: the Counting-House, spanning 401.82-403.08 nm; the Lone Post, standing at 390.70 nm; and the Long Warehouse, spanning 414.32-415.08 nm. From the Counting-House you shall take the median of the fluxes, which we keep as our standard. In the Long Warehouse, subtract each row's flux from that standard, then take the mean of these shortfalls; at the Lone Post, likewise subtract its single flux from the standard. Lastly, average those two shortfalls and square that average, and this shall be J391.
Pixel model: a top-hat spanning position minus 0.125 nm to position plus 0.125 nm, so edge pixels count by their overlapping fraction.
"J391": 2040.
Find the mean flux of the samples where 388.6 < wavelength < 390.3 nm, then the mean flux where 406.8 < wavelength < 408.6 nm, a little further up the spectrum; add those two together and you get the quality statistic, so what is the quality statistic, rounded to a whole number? 350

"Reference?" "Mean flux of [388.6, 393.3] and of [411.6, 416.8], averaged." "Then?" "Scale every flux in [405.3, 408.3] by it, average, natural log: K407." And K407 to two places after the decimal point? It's 0.16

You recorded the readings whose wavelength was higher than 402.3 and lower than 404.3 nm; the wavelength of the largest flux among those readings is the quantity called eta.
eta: 402.45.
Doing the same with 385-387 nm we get 386.45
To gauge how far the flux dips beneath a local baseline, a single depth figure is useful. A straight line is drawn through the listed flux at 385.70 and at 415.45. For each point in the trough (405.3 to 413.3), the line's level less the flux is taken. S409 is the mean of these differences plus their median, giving -42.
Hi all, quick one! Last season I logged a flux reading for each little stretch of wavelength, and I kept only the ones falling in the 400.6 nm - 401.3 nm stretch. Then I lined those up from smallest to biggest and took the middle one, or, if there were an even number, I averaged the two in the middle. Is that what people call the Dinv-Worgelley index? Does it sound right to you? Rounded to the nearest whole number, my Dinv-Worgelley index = 221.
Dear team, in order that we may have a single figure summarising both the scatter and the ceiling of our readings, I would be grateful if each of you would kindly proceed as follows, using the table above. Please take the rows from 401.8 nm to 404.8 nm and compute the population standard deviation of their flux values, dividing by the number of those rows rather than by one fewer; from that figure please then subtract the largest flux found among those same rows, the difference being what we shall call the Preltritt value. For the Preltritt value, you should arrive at -219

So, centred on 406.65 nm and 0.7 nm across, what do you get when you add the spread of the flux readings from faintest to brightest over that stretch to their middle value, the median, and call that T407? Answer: 222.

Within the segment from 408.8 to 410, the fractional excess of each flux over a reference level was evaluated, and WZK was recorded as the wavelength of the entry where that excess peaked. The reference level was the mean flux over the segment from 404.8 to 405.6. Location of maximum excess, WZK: 408.95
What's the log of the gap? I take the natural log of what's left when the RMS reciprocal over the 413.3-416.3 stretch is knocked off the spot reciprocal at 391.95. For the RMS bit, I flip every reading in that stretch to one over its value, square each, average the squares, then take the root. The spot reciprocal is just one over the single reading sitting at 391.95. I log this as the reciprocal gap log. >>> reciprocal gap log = -6.27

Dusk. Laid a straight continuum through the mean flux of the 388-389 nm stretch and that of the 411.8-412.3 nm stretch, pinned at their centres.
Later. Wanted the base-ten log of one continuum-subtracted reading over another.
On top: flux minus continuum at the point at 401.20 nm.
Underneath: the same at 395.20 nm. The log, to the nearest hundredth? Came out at 0.10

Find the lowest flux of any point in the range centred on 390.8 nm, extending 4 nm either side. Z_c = 65.8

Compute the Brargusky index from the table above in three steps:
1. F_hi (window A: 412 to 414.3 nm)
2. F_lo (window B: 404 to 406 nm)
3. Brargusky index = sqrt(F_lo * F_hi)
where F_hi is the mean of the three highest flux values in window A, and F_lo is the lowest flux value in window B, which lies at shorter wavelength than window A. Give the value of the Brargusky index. 214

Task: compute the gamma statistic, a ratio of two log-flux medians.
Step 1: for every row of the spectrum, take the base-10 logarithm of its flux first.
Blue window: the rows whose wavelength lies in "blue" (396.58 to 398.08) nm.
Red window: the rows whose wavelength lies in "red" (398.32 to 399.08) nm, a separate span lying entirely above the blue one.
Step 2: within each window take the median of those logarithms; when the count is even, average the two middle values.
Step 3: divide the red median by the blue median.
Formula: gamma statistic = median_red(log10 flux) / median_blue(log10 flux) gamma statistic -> 1.13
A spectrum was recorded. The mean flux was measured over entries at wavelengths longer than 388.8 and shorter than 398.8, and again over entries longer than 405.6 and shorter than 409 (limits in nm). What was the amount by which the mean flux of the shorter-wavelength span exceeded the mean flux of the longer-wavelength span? -71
